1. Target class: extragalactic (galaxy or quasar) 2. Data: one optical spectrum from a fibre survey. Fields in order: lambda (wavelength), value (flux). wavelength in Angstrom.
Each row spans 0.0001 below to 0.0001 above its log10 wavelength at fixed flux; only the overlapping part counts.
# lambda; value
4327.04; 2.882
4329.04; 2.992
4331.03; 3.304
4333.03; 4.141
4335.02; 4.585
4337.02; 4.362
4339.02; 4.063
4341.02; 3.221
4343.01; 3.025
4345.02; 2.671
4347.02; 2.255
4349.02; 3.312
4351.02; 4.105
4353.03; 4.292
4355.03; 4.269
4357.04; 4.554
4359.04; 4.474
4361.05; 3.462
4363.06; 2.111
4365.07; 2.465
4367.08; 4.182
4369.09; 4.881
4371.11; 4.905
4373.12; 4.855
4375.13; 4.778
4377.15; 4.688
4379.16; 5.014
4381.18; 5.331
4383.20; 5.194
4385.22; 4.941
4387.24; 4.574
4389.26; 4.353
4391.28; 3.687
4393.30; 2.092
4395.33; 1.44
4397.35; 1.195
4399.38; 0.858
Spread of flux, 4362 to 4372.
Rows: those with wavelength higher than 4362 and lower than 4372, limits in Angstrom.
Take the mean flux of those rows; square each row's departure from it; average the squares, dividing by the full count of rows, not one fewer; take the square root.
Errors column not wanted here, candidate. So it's 1.2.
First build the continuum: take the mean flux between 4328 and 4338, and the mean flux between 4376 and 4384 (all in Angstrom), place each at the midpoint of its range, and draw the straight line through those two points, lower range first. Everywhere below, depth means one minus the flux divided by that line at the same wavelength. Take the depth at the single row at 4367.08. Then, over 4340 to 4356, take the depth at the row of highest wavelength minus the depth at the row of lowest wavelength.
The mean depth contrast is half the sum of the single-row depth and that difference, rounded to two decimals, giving -0.03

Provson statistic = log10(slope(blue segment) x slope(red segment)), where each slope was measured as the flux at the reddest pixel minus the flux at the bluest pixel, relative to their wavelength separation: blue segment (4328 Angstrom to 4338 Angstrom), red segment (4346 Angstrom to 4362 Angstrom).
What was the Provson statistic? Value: -1.8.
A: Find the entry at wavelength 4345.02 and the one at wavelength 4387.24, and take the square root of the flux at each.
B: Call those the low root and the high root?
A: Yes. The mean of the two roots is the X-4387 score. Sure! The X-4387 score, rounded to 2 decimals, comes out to 1.89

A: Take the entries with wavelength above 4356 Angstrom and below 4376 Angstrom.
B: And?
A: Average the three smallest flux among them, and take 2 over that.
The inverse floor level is 0.75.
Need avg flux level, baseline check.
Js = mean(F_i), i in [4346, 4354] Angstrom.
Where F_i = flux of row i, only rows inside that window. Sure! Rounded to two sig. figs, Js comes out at 3.5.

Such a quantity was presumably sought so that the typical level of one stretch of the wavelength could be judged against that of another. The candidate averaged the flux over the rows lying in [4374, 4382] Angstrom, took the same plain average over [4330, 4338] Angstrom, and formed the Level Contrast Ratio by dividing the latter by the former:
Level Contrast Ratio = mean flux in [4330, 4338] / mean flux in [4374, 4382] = 0.83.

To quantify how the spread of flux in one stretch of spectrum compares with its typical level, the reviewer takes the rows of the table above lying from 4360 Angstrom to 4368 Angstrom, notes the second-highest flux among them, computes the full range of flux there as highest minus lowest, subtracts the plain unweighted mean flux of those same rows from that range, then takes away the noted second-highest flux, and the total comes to -4.4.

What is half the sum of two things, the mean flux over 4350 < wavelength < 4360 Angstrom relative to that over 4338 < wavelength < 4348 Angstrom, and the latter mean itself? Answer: 2.24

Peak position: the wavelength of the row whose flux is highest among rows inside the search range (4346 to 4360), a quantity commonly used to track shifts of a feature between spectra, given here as 4357.04 Angstrom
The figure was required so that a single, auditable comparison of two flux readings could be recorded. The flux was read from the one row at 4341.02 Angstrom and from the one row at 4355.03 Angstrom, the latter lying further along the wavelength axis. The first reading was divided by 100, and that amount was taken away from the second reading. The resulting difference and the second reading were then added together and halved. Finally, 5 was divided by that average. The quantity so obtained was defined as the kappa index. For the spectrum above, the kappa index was 1.176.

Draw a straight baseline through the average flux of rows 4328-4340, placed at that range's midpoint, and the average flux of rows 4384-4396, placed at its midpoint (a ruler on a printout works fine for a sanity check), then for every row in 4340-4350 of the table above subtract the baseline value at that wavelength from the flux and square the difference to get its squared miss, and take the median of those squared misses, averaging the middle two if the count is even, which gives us 0.7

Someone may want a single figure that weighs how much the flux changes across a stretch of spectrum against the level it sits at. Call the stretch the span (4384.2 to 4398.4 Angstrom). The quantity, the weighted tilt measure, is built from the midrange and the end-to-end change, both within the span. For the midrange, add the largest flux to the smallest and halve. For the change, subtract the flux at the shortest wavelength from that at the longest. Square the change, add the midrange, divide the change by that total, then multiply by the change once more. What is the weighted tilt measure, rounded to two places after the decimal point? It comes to 0.82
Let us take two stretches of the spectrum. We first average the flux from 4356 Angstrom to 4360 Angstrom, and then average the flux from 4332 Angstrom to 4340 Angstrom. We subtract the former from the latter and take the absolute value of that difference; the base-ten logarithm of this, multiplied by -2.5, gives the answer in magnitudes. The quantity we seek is 1.6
